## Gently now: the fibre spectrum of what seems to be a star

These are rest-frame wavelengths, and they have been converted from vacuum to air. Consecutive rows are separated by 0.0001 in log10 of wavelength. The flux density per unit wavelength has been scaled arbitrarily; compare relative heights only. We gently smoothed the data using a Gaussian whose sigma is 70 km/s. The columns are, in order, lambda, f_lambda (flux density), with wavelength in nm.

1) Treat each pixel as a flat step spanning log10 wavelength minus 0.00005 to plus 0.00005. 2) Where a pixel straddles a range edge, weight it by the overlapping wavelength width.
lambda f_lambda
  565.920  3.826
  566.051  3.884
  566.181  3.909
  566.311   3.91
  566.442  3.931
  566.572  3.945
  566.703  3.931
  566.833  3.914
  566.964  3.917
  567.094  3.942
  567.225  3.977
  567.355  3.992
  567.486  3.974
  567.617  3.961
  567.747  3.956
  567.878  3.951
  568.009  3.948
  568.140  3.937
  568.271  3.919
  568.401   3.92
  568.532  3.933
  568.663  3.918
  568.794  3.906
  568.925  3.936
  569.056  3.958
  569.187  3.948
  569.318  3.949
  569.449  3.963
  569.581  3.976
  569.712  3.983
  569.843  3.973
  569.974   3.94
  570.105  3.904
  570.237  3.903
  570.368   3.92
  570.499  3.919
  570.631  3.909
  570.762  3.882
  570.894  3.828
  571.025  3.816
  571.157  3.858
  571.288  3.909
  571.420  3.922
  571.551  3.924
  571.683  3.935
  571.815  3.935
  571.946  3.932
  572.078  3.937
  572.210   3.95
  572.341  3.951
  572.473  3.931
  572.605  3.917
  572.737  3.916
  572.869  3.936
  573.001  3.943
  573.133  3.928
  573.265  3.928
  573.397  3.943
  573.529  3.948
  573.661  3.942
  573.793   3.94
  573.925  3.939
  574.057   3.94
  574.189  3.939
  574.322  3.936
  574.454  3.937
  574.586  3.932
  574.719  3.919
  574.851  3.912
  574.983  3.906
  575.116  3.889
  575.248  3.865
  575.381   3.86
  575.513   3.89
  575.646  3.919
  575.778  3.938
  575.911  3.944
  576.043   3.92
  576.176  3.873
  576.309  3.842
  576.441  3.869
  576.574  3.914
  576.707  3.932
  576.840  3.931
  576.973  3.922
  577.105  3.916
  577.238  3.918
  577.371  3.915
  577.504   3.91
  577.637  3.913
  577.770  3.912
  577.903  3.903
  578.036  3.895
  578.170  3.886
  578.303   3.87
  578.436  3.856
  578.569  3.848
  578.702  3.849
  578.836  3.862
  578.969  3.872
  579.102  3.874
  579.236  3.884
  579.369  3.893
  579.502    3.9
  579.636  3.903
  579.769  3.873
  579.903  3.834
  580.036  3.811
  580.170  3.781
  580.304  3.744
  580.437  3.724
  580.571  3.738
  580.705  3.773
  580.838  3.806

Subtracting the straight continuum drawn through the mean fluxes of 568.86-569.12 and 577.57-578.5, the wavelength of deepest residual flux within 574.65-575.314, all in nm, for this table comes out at 575.248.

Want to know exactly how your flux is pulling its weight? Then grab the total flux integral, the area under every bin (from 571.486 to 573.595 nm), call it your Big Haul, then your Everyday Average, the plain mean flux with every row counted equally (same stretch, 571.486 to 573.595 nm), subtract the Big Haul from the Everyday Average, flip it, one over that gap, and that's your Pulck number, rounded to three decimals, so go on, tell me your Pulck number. -0.229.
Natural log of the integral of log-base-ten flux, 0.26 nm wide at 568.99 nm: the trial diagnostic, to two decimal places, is -1.86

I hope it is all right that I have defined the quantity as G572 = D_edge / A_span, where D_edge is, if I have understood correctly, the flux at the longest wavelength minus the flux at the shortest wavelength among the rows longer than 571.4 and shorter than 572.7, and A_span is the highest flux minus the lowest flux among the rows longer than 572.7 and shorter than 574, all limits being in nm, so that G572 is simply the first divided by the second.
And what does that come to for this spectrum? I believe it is -0.2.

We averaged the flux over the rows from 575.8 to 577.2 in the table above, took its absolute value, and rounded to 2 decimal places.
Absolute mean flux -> 3.91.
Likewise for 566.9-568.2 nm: 3.96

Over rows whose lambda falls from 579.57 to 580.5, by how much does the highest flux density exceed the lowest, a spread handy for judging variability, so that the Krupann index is 0.18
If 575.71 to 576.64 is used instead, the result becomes 0.10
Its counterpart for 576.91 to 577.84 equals 0.01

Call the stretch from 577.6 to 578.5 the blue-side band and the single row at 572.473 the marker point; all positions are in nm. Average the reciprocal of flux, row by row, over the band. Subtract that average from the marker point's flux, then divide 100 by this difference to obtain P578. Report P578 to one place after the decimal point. 27.2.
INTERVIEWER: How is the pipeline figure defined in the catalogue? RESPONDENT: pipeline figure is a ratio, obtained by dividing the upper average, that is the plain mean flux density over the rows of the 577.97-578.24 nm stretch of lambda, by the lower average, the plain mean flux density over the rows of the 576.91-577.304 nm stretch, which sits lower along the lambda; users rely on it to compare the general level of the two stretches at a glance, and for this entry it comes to 0.99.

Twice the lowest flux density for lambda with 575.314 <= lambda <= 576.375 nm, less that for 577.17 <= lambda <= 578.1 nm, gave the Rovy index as 3.79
